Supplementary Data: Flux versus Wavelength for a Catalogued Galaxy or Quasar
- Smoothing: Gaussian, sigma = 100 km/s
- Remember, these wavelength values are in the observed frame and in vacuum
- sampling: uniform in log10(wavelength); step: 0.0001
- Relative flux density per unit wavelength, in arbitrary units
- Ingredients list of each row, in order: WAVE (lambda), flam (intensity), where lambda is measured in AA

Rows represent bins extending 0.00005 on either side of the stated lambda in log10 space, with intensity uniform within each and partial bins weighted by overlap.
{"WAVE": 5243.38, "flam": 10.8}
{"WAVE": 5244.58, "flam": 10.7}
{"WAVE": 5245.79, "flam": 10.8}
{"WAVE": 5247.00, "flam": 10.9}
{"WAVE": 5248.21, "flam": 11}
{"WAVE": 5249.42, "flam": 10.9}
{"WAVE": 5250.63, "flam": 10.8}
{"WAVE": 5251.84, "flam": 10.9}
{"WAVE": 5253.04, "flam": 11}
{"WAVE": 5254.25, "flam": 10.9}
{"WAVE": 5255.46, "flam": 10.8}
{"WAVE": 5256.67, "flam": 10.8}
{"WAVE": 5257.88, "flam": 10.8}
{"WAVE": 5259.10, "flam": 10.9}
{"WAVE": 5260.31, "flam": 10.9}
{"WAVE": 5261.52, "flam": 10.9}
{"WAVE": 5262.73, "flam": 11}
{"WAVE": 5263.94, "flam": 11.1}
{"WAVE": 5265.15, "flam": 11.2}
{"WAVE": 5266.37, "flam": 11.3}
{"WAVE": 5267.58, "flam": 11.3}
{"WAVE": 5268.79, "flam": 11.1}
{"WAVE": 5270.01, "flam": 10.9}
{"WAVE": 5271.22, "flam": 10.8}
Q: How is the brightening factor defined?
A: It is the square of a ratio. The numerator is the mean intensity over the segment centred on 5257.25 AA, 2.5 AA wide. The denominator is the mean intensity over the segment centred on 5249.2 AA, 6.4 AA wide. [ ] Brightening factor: 0.98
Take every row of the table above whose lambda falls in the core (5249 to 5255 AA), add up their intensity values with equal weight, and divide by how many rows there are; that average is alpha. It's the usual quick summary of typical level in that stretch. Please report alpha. 10.9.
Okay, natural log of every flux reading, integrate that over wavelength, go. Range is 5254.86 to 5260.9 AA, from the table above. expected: 14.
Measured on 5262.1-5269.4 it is 18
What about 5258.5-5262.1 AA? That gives 9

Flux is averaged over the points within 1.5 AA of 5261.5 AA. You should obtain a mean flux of 10.9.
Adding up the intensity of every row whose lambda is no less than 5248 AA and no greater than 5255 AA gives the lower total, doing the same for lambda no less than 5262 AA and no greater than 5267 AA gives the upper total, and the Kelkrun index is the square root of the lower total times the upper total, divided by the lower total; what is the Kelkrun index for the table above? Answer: 0.83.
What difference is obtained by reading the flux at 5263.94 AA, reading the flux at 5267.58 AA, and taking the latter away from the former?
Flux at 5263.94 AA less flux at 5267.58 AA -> -0.20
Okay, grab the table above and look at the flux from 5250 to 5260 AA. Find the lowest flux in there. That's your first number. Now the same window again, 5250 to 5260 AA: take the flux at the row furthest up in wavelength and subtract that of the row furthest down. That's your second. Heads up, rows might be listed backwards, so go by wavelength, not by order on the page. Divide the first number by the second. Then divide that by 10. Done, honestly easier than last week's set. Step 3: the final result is 11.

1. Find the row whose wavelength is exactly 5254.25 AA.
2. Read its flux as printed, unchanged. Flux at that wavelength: 10.9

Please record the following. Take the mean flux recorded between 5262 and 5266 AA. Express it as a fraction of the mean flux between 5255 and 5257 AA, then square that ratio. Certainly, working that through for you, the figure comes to 1.06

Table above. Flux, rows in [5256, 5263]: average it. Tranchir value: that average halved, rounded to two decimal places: 5.44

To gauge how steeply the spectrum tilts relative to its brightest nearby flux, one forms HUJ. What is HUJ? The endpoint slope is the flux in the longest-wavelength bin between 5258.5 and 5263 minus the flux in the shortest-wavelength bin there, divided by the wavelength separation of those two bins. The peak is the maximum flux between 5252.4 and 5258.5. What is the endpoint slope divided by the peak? 0.0025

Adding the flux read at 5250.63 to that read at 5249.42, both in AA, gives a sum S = 21.7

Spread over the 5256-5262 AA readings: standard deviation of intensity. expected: 0.05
